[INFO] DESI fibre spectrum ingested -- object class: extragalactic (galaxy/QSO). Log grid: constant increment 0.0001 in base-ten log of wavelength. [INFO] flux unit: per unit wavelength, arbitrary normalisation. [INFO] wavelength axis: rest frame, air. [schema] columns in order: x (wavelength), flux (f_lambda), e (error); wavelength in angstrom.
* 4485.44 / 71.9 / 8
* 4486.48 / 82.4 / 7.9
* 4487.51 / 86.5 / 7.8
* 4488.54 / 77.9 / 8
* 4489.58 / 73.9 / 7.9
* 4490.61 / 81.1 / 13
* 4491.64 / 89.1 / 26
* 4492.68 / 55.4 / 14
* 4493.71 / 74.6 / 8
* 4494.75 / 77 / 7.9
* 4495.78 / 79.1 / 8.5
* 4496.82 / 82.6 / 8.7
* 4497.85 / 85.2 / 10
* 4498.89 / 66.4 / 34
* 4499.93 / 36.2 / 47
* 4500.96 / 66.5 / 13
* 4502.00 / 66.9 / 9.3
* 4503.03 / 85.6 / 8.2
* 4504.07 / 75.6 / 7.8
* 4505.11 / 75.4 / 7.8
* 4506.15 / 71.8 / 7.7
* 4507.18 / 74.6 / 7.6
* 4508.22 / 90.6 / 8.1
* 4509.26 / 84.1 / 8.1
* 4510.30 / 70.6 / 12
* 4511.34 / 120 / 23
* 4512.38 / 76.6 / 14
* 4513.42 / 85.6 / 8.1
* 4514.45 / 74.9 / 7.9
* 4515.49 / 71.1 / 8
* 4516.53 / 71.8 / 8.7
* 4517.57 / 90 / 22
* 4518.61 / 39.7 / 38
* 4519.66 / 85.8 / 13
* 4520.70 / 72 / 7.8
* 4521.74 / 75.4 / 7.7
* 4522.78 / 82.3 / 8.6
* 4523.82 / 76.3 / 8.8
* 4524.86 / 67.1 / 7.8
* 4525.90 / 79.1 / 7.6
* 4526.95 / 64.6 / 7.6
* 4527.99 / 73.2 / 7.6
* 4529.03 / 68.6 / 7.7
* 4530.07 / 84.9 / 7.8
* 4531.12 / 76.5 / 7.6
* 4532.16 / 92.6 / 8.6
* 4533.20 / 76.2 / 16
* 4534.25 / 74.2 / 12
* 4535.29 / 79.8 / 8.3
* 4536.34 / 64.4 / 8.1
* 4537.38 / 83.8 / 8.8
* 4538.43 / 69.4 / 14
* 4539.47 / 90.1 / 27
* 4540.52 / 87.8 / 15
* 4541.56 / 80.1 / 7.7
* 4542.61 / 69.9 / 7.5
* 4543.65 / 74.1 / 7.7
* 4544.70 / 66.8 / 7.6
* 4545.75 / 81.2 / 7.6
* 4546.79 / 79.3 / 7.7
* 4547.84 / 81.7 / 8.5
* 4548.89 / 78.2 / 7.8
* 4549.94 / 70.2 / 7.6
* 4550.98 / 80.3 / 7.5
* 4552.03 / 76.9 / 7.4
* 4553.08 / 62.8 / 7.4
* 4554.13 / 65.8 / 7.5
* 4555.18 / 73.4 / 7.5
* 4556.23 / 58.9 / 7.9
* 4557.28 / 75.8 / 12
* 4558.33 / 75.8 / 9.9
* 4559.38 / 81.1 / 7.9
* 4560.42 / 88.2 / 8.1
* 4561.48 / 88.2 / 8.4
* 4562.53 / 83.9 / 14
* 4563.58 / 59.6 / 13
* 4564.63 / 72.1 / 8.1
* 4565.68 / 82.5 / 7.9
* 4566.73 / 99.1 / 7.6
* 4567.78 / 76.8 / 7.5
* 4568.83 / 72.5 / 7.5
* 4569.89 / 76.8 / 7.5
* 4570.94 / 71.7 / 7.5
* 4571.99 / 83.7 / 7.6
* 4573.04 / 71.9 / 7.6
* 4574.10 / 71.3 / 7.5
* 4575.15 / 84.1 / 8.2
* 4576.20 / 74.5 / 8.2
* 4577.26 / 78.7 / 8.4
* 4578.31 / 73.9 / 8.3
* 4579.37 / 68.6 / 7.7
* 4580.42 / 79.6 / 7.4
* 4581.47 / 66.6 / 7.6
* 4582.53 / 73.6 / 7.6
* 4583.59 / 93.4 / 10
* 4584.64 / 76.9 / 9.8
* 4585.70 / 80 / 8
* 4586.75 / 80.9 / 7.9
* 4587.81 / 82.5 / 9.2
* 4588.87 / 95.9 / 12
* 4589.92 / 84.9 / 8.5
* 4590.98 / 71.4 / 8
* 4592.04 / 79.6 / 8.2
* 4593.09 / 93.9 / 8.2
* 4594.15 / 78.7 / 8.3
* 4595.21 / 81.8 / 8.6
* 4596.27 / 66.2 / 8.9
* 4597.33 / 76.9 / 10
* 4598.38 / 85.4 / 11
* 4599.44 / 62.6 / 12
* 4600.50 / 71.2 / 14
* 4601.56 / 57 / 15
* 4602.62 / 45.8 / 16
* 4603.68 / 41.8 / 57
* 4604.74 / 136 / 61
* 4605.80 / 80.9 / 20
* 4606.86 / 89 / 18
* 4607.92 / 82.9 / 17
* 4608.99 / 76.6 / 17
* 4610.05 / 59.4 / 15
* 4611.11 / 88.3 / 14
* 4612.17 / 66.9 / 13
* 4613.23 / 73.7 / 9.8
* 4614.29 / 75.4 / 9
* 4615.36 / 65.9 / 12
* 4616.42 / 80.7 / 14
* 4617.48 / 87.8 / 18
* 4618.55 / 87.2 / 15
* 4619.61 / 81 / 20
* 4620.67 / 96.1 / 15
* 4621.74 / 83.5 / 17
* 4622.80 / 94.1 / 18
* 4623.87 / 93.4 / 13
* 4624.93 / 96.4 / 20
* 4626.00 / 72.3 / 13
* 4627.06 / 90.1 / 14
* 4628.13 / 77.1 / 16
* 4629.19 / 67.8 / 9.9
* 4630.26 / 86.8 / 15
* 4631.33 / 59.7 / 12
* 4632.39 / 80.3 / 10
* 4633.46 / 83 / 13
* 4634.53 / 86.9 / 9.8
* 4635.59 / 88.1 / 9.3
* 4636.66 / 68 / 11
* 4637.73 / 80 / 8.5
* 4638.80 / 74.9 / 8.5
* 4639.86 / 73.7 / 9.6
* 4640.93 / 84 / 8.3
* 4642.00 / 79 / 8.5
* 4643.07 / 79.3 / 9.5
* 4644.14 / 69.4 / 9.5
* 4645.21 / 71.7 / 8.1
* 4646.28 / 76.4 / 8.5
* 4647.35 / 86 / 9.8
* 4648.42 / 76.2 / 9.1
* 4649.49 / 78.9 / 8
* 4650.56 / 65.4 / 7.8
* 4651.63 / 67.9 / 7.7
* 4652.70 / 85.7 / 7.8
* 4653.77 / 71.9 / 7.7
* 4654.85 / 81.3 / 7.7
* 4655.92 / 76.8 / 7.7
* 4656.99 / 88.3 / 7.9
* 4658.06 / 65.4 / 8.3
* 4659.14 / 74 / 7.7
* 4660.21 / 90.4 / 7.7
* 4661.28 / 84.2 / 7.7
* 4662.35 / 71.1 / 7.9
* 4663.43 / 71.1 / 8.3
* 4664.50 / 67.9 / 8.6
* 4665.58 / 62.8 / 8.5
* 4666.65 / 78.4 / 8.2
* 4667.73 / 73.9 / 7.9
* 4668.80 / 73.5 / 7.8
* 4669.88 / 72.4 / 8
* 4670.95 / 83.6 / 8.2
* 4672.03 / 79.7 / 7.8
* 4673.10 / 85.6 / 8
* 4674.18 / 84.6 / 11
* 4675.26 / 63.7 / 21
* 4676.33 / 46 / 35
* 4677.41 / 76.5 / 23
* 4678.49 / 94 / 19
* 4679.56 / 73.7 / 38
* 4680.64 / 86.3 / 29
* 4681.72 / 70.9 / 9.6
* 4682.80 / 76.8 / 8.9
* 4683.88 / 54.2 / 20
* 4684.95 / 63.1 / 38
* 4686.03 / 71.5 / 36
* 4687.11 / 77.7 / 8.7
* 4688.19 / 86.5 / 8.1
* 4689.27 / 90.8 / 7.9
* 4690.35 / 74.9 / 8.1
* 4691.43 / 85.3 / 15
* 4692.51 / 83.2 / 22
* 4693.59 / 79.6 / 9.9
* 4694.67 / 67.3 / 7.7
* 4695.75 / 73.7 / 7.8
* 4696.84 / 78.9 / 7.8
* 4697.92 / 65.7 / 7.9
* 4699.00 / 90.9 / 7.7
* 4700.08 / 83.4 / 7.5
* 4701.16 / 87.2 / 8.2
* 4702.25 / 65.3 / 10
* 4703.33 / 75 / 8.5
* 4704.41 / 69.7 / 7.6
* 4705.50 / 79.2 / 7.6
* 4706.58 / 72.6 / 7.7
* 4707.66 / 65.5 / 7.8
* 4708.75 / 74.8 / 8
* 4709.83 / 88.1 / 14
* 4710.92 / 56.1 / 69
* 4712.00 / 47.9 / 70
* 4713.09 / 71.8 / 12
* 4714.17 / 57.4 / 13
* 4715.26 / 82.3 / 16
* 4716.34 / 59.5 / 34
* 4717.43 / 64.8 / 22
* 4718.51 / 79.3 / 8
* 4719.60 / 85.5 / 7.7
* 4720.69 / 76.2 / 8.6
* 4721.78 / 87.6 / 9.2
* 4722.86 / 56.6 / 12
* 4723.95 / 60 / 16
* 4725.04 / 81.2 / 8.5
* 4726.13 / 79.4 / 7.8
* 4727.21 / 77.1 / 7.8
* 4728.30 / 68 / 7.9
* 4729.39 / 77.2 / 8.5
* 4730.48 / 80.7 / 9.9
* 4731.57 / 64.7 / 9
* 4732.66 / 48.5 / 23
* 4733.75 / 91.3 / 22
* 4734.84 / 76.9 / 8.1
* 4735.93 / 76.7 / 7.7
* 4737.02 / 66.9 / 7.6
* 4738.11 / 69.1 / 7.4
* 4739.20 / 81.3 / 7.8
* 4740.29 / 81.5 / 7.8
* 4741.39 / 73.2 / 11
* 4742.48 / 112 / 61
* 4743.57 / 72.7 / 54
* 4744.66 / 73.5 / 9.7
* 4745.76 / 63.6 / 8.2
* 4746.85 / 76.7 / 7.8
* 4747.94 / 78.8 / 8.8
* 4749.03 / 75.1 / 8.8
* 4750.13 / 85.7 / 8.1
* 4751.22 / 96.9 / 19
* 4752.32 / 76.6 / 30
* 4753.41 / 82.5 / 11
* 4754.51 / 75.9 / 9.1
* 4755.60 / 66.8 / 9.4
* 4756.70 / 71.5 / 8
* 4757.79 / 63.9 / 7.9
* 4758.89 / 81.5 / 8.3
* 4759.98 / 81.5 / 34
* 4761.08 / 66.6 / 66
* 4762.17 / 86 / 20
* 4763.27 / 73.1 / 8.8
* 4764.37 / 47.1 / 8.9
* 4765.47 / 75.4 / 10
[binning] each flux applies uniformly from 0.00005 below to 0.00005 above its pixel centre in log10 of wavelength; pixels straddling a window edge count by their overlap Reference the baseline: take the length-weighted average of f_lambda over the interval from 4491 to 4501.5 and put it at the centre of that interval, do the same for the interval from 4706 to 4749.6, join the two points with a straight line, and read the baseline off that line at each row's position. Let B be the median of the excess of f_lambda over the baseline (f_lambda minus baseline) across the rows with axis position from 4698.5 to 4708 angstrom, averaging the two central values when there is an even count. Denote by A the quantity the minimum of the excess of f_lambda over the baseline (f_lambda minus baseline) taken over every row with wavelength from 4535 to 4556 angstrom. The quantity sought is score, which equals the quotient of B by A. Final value -0.21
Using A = -9.0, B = 1.9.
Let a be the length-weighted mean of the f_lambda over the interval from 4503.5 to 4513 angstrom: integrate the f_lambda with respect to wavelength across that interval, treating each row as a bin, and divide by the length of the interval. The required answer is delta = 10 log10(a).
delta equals 19.1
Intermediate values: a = 82.1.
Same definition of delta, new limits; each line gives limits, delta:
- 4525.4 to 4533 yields 18.9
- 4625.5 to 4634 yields 18.9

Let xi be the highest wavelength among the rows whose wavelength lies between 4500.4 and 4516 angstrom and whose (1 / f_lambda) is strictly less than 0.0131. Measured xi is 4513.42 angstrom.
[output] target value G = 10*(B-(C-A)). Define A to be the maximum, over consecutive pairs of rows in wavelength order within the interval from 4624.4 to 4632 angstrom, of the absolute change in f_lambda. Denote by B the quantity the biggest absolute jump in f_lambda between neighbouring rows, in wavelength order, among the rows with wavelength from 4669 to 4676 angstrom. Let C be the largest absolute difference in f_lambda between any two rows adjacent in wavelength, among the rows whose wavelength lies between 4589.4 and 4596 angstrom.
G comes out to 328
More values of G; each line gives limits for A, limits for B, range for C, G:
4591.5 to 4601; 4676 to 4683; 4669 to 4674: 421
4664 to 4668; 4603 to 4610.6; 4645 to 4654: 920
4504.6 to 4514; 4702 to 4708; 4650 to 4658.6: 362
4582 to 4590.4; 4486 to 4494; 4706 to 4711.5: 215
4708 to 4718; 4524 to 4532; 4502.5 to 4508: 383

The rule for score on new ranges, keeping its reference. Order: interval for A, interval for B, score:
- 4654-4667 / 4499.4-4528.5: -0.37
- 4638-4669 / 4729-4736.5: -0.35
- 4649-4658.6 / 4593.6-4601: -0.64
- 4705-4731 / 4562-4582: -0.10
